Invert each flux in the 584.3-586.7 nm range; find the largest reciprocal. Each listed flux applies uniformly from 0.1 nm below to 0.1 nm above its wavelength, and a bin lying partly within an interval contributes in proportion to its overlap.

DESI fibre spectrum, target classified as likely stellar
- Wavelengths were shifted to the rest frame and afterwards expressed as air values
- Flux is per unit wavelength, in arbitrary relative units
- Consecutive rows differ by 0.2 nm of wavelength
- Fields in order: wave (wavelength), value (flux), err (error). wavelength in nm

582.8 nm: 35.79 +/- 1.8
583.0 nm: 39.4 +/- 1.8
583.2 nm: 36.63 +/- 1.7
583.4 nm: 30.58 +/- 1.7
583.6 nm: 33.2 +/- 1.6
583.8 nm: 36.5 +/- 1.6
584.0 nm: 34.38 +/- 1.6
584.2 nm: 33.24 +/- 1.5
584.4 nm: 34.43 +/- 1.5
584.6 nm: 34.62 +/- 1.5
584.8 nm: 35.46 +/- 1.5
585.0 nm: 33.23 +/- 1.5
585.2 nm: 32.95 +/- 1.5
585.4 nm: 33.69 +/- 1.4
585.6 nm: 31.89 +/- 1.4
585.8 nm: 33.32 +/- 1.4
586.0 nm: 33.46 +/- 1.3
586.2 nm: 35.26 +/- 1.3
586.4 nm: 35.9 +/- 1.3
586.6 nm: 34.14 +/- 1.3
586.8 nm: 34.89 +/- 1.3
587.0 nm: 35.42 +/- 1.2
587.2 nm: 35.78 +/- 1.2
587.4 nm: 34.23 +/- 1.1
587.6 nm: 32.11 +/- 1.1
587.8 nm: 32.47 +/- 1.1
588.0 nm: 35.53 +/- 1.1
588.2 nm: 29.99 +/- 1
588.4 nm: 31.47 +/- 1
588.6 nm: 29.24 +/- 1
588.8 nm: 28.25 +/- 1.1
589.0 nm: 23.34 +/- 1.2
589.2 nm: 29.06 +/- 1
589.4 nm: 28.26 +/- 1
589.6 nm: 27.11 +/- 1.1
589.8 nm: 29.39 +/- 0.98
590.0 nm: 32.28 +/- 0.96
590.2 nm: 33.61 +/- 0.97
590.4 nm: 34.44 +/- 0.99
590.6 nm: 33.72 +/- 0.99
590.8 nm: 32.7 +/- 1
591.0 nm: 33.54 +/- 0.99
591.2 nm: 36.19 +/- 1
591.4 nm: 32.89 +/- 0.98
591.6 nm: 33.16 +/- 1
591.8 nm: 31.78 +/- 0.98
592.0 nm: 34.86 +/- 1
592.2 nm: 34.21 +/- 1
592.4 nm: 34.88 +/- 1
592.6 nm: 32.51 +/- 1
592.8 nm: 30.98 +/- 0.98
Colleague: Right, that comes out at 0.0314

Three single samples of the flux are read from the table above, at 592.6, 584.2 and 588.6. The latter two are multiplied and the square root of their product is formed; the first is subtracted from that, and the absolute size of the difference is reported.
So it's 1.3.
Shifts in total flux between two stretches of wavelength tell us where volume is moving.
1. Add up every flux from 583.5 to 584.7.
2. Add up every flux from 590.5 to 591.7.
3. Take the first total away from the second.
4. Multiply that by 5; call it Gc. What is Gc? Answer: -21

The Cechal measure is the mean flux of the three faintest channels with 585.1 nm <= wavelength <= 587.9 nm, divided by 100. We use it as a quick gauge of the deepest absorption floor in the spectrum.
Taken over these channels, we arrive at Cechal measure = 0.322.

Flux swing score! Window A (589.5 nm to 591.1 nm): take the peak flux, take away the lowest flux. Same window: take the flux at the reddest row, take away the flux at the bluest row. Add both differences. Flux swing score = 14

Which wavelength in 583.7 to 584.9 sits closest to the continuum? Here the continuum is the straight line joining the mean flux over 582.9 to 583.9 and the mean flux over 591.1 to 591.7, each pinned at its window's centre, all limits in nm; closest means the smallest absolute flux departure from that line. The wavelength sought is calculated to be 584.8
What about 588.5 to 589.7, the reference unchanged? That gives 588.6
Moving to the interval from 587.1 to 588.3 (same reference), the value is 587.4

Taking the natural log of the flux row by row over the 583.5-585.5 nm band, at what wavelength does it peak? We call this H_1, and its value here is 583.8 nm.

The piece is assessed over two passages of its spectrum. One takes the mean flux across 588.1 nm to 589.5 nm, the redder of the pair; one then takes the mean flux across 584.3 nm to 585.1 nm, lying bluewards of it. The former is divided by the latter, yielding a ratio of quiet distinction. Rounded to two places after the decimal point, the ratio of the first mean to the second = 0.83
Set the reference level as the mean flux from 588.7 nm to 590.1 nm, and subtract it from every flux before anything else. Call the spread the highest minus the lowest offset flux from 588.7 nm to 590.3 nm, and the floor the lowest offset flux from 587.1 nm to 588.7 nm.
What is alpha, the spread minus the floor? 9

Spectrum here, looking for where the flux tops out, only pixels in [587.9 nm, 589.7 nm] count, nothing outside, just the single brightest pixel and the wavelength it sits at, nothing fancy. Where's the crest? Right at 588.0 nm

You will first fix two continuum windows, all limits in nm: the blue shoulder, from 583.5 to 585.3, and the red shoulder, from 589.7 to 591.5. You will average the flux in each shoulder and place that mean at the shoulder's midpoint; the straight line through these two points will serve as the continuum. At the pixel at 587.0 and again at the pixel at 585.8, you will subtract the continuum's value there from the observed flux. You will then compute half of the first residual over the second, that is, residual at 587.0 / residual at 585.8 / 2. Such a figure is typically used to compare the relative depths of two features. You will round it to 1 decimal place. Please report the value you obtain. -1.2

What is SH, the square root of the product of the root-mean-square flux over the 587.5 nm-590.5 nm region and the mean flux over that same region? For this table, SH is 30.5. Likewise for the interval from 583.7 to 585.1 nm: 34.6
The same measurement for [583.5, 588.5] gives 33.9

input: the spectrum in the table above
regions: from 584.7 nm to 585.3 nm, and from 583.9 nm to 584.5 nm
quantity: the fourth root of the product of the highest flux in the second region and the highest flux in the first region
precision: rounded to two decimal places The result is 5.91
